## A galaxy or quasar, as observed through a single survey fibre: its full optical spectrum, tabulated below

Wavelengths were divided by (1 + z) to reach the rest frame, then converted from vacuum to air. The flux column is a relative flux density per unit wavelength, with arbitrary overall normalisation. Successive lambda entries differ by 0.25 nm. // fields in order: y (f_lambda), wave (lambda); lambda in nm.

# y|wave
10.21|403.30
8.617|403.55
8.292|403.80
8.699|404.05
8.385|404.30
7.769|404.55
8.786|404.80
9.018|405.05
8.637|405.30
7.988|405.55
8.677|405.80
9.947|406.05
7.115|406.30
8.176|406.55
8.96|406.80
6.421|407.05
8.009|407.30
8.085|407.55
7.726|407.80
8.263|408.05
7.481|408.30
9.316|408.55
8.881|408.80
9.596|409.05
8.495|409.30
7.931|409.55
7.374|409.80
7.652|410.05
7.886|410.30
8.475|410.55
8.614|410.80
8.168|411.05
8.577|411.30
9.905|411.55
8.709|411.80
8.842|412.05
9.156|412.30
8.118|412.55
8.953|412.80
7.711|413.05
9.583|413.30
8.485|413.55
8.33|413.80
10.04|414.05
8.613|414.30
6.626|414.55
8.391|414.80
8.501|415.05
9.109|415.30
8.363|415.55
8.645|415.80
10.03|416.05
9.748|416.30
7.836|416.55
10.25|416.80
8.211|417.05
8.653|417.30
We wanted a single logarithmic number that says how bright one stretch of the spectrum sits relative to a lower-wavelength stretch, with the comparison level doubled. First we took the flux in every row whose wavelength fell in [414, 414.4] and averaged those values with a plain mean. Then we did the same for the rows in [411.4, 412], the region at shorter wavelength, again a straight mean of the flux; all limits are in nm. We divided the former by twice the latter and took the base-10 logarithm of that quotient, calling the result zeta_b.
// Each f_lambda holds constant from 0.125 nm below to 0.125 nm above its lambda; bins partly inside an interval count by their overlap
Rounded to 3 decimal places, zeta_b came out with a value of -0.300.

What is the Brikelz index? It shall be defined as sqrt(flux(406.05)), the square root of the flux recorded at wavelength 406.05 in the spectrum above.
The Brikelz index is 3.154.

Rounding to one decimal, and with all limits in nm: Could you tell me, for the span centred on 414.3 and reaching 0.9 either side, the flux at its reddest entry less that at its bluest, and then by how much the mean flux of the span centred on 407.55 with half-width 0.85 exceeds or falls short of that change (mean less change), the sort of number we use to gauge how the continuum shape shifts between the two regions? 7.8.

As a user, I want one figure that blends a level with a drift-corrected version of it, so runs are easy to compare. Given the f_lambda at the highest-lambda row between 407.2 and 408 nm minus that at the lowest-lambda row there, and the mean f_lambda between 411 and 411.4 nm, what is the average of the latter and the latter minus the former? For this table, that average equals 8.5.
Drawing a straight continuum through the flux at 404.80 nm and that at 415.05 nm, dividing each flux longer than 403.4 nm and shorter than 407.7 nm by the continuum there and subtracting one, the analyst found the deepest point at 407.05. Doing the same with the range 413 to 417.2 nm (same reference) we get 414.55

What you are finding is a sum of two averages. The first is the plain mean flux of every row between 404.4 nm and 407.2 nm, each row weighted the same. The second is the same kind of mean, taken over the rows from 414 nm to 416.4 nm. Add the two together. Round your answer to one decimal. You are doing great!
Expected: 17.1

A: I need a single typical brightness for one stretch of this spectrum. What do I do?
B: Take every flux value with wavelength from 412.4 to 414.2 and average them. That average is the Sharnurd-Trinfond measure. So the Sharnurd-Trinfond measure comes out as 8.75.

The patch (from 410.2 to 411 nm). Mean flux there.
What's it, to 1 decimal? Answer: 8.3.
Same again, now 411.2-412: 9.1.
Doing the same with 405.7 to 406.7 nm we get 8.5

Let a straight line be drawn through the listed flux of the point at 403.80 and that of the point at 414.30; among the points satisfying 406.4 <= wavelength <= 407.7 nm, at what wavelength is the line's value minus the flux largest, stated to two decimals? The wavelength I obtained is 407.05 nm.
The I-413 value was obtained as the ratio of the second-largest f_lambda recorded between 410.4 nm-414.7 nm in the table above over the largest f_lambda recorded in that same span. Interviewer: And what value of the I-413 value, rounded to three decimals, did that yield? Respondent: 0.987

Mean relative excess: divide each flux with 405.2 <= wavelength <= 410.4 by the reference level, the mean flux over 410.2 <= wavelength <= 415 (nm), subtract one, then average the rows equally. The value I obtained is -0.043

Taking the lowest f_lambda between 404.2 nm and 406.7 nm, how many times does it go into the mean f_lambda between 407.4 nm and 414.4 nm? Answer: 1.20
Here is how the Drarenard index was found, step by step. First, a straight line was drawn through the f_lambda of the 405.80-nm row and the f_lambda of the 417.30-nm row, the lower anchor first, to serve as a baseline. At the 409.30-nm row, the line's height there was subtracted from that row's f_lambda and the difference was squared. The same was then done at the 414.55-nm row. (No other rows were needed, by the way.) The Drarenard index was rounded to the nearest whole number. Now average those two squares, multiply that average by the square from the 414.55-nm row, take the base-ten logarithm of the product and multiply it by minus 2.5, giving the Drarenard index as -2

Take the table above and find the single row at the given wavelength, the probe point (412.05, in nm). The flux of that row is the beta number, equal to 8.842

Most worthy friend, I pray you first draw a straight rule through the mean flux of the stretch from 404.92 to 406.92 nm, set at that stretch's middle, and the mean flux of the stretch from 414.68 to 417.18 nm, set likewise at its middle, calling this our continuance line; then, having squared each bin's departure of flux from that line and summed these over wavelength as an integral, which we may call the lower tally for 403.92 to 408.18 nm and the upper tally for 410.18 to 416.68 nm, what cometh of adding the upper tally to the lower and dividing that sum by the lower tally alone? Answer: 2.30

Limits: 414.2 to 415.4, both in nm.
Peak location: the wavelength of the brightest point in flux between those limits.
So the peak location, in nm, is 415.30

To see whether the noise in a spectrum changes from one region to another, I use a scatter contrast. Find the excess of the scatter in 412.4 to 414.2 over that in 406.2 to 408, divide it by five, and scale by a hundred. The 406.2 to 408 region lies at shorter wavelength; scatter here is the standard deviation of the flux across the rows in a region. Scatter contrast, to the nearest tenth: 0.3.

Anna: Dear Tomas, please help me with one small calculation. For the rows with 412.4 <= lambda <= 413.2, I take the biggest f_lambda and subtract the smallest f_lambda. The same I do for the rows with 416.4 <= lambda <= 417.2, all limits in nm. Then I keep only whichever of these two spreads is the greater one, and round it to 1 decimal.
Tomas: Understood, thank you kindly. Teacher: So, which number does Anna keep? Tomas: 2.4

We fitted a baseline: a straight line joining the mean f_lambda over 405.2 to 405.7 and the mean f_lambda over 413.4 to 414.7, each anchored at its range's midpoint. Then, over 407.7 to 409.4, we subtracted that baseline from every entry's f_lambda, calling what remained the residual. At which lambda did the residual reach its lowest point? 408.30 nm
